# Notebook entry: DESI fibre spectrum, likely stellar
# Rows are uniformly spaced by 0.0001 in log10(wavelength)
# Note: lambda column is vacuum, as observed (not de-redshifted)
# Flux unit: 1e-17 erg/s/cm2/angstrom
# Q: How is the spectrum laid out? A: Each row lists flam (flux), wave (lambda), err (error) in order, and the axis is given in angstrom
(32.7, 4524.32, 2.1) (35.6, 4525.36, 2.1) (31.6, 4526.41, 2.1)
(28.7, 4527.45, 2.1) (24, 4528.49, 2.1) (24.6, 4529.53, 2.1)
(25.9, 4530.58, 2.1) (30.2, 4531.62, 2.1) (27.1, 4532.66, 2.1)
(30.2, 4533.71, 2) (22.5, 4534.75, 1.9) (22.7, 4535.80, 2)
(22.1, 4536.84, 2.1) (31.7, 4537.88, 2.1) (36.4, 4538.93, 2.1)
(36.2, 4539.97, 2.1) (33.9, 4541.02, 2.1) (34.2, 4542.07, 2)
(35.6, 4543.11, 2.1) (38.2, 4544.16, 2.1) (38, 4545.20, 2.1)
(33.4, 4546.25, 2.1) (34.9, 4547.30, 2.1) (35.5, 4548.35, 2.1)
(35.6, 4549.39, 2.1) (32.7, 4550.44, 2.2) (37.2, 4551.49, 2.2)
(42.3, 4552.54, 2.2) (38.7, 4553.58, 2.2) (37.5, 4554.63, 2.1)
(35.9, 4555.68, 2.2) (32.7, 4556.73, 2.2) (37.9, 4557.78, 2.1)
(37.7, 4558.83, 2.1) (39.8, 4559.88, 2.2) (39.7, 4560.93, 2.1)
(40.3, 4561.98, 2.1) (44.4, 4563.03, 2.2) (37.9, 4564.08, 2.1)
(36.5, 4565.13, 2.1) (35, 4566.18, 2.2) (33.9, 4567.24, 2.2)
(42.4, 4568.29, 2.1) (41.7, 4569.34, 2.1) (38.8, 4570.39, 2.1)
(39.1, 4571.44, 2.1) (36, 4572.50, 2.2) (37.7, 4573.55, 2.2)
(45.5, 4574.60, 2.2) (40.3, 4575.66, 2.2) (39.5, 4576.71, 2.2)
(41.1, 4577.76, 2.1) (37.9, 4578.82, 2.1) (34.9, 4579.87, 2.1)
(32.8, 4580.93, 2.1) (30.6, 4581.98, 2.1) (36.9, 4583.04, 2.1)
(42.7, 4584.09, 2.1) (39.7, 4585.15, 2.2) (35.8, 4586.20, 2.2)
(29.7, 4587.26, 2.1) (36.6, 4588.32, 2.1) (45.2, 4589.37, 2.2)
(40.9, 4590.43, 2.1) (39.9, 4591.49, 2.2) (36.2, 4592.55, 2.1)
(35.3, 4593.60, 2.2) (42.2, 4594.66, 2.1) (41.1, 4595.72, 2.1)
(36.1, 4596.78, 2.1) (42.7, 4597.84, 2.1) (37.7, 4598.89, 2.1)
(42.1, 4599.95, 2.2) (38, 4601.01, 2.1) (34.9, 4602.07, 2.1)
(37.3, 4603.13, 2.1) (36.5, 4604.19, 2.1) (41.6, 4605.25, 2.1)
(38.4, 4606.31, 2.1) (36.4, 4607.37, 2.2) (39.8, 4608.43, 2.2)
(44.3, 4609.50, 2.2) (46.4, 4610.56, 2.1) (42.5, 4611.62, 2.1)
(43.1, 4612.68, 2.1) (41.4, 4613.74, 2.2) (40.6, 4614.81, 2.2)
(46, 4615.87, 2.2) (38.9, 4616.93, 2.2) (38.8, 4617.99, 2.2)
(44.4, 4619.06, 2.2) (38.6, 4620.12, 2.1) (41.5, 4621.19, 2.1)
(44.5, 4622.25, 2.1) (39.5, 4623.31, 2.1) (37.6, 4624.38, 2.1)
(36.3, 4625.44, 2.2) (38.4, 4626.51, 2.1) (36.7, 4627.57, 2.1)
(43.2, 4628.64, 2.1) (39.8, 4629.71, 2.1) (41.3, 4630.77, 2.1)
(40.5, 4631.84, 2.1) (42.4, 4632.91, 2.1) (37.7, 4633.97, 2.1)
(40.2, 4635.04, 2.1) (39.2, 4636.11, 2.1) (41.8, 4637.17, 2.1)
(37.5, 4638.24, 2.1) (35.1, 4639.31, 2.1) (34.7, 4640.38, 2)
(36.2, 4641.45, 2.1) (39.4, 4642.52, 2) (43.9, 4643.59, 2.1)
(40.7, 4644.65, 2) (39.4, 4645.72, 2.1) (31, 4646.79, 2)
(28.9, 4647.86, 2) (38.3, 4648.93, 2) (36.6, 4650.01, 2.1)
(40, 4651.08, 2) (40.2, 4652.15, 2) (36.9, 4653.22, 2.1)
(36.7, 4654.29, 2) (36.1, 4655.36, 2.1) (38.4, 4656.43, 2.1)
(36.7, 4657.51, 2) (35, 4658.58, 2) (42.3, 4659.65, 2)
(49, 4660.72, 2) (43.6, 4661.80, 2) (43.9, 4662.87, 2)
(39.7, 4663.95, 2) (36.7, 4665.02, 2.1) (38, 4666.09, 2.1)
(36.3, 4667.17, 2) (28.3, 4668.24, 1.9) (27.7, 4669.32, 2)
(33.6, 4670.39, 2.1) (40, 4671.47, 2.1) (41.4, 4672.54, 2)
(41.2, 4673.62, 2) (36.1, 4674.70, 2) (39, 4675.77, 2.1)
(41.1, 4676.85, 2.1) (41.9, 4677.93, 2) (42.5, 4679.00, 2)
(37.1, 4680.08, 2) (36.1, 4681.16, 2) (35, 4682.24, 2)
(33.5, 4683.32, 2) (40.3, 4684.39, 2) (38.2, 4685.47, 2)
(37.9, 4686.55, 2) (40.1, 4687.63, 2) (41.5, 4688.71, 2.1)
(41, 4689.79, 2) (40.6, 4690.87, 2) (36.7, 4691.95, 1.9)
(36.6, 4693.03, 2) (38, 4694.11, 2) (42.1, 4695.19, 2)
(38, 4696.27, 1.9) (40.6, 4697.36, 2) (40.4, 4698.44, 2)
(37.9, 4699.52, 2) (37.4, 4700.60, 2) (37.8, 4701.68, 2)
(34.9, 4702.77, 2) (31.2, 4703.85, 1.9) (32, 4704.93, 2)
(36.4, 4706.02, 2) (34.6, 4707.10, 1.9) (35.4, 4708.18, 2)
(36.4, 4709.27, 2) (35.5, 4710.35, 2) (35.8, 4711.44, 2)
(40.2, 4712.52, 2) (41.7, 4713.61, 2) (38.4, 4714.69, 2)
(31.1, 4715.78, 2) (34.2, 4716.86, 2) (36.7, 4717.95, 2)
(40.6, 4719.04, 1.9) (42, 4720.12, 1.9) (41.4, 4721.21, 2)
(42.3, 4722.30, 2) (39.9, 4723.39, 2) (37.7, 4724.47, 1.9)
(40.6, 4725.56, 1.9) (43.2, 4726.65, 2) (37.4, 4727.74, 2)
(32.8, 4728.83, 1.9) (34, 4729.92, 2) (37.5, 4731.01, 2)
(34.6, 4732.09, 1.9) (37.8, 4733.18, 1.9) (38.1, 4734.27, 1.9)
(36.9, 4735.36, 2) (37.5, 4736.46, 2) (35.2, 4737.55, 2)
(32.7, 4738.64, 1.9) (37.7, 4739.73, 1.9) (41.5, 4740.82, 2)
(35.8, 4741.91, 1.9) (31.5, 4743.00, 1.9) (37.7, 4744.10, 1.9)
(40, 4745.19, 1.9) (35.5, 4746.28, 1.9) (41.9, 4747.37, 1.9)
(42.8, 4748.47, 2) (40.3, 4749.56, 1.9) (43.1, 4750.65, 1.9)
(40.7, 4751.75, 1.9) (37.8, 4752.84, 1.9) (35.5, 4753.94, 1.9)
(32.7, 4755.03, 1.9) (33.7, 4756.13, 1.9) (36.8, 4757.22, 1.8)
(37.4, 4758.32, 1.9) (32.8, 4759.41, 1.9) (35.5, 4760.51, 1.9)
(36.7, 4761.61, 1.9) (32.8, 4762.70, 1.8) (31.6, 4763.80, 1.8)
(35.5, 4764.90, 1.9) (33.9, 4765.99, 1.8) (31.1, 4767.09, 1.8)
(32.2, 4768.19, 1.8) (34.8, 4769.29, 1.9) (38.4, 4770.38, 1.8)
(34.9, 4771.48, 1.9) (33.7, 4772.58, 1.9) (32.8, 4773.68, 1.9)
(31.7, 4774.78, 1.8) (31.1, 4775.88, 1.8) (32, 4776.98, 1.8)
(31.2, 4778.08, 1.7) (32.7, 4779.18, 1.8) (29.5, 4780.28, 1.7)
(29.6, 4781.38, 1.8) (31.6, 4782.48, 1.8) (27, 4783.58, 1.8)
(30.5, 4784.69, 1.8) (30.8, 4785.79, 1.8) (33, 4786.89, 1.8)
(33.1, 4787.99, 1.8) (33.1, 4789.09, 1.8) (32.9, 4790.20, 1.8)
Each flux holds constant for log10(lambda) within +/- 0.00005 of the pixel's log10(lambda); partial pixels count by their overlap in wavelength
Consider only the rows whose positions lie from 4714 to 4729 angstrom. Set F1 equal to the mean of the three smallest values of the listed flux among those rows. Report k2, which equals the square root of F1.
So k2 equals 5.72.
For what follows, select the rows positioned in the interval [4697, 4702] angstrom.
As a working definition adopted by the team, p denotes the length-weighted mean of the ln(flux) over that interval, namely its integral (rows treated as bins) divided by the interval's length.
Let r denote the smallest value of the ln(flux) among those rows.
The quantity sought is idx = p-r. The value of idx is 0.042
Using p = 3.66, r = 3.62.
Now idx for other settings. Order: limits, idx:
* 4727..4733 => 0.085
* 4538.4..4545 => 0.055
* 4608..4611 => 0.079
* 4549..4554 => 0.130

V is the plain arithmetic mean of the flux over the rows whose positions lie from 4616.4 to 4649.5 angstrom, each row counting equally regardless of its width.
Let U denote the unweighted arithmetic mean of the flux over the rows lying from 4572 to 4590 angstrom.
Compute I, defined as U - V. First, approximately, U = 37.8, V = 38.9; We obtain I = -1.1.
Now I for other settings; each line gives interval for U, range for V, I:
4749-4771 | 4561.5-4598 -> -2.8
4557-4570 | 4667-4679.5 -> 1.5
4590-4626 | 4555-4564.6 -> 1.6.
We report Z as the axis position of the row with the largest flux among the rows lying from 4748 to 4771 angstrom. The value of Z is 4750.65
